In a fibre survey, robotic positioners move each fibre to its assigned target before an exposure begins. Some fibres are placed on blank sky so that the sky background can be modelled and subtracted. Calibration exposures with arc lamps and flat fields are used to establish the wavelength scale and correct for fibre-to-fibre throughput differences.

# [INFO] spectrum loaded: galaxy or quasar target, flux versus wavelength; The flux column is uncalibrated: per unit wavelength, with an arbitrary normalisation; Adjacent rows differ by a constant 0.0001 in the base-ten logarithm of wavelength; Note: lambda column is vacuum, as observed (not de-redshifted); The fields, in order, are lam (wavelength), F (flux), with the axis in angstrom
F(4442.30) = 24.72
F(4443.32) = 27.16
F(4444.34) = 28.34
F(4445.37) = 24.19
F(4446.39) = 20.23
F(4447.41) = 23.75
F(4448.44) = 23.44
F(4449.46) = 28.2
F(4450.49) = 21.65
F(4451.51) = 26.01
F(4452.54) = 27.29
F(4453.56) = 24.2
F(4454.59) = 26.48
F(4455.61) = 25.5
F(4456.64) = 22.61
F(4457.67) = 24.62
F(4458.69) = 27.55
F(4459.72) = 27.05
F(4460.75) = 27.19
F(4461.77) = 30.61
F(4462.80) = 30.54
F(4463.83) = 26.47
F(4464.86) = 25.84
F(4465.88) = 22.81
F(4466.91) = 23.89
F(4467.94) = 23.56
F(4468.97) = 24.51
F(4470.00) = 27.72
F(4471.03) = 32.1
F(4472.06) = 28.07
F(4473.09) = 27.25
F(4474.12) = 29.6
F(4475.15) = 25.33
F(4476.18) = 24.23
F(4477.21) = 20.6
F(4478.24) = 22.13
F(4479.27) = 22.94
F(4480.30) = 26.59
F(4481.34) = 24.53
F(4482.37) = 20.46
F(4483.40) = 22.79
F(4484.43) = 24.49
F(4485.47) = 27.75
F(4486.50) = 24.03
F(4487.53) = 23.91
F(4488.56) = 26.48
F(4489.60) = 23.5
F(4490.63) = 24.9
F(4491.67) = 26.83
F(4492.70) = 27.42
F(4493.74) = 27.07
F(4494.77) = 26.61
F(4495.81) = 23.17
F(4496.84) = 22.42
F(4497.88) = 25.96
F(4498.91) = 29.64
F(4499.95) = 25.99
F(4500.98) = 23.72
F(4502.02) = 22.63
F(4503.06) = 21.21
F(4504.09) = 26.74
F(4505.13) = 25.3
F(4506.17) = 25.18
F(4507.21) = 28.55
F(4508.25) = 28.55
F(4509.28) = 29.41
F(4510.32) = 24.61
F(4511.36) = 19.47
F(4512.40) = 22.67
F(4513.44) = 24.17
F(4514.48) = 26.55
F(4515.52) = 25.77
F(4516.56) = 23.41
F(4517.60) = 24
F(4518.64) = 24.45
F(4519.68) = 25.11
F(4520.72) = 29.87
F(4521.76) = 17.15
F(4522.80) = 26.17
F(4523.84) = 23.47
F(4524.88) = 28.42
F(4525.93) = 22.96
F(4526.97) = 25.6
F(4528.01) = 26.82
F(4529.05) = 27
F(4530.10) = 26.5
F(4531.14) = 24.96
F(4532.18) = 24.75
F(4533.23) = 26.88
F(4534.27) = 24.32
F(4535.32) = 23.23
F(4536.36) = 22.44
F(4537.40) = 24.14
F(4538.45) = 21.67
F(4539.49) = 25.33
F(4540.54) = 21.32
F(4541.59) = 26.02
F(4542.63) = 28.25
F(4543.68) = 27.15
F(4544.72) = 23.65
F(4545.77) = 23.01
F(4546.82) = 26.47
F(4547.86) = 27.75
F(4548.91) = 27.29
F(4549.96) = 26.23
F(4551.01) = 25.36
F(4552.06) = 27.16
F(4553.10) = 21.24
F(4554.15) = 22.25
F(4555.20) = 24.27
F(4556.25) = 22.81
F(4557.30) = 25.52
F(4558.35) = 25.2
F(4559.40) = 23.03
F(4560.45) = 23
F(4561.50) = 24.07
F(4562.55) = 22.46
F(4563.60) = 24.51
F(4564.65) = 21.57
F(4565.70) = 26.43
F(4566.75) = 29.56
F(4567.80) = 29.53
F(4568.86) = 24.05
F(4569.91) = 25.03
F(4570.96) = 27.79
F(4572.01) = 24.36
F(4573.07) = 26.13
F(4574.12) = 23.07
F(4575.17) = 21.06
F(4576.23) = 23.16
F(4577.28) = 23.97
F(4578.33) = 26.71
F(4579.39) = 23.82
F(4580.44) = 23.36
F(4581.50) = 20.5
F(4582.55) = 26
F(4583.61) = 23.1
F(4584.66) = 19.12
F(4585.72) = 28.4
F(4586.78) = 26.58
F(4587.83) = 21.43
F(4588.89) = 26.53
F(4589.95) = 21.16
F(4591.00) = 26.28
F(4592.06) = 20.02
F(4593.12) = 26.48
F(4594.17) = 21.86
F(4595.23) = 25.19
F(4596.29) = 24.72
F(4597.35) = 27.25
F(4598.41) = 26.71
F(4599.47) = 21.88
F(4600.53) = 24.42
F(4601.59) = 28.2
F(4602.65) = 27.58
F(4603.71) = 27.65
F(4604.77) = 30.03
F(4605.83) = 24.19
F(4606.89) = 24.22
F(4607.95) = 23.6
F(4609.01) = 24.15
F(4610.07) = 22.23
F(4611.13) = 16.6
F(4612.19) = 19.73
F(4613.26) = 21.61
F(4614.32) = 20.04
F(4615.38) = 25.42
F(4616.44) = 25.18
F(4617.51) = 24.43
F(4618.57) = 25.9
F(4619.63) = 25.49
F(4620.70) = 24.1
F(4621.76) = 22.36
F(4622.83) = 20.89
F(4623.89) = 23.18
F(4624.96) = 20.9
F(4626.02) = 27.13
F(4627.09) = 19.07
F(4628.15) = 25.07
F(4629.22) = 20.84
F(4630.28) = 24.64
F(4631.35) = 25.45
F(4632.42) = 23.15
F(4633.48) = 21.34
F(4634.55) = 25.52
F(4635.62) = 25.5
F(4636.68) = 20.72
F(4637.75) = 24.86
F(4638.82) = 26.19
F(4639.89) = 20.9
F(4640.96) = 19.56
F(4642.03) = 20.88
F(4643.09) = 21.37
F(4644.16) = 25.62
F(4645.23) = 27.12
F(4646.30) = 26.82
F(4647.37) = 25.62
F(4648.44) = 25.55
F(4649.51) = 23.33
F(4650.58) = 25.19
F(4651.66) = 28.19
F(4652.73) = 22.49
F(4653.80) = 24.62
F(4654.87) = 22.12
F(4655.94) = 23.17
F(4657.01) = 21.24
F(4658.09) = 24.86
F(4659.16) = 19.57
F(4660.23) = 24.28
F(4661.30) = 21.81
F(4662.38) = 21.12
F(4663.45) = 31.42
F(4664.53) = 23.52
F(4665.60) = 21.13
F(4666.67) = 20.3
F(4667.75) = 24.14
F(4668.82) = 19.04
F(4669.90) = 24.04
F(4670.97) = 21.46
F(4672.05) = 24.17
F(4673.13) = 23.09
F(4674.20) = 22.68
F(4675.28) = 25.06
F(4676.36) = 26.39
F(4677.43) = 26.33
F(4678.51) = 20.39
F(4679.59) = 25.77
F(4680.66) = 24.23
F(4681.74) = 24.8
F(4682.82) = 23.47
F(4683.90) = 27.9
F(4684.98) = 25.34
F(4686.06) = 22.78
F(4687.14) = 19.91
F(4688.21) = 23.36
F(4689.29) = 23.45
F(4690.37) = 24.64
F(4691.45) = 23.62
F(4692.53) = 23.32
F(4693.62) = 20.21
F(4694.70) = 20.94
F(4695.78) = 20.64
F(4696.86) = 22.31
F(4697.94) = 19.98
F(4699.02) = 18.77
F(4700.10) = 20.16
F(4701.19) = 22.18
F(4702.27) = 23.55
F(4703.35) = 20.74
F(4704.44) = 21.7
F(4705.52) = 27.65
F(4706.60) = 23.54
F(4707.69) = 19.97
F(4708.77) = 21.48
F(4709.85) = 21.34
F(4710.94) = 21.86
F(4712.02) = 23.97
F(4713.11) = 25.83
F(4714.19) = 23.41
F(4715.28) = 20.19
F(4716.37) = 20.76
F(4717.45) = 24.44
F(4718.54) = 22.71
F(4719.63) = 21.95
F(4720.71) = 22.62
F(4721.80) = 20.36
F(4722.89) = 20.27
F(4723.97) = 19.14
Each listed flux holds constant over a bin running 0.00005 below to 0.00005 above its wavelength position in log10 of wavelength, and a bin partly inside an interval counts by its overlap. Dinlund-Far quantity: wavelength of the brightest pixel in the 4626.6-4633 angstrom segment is 4631.35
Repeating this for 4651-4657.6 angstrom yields 4651.66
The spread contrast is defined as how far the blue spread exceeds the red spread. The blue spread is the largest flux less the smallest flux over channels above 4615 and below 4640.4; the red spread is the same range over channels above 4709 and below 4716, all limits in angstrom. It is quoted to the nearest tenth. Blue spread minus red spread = 2.4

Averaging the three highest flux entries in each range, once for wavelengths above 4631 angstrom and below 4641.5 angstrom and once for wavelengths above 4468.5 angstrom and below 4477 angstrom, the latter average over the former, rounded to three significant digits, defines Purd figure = 1.16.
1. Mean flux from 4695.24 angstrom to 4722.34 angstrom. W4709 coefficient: 22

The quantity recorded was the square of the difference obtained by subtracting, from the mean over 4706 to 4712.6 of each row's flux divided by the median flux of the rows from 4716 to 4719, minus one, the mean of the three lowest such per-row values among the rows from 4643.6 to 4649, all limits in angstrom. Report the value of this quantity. 0.02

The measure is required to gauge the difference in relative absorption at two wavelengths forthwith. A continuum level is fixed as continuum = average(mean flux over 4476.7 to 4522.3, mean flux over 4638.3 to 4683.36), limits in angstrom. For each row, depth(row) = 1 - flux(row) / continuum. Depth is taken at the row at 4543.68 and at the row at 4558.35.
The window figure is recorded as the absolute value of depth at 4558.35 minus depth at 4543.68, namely 0.081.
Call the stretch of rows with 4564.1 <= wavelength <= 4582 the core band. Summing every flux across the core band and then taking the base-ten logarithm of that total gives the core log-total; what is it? 2.62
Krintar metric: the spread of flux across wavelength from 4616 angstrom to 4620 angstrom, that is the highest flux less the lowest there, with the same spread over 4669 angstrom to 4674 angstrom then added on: 4.2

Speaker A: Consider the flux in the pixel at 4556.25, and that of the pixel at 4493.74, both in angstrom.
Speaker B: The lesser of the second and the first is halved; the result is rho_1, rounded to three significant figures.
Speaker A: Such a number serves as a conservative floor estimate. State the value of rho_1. 11.4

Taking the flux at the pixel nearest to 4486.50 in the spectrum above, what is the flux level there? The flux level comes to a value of 24.03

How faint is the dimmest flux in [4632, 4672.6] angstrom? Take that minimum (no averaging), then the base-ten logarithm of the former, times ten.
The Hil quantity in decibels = 12.80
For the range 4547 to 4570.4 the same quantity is 13.27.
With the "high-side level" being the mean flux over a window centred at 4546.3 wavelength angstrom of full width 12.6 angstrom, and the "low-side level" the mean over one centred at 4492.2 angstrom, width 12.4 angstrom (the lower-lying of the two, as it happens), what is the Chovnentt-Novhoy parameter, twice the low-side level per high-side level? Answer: 1.95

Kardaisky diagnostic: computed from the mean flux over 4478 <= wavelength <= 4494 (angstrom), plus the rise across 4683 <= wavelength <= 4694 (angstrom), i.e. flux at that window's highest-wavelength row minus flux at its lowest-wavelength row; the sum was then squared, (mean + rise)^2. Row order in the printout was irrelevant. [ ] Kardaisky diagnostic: 291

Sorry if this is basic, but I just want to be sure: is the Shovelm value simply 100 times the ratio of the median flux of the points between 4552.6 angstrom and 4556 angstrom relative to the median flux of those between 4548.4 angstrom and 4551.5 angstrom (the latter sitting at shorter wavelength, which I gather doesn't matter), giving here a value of 85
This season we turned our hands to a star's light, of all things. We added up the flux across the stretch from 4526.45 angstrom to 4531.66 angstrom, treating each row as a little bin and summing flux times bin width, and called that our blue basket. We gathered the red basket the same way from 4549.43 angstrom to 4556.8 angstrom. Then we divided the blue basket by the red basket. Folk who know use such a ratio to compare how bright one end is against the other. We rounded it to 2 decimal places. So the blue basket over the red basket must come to 0.77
